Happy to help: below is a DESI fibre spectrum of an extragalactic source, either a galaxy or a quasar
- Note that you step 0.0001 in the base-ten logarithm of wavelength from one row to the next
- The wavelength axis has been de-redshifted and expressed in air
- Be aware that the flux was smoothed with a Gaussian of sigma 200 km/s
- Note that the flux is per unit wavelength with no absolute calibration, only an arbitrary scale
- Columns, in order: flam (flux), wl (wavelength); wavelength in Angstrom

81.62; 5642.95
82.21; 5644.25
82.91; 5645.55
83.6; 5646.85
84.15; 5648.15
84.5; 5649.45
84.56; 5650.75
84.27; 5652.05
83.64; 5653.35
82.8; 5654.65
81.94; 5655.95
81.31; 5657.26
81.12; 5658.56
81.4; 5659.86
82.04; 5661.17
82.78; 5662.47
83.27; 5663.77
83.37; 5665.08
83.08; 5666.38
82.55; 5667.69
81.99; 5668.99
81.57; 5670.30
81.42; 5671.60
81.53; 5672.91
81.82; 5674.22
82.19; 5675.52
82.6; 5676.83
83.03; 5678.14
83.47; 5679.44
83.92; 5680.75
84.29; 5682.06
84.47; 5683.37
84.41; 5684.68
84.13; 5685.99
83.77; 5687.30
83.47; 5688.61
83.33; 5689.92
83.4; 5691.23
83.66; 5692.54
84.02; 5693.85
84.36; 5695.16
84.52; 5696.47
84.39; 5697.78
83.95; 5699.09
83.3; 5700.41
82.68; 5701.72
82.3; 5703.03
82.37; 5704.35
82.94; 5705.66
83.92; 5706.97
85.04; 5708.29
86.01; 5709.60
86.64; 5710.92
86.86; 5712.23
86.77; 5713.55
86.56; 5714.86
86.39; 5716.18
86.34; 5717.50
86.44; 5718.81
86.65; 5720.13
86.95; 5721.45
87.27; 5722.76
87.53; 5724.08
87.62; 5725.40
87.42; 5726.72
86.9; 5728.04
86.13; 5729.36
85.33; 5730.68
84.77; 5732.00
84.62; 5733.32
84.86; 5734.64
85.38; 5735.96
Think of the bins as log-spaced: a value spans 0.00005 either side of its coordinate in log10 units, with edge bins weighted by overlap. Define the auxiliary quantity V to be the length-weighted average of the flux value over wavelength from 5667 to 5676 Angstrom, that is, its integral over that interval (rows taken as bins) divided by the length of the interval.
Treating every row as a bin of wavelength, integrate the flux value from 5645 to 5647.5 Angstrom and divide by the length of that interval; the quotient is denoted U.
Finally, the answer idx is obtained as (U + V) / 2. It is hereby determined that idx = 82.6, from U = 83.3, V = 81.9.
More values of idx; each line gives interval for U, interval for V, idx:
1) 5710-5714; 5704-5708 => 85.0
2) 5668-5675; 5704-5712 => 83.3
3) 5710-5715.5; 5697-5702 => 85.2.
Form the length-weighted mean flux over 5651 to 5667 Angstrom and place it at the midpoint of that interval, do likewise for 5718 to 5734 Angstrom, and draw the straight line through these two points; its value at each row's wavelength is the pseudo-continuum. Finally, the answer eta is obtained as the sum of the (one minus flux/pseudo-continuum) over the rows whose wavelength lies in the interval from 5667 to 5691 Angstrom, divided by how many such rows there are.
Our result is 0.009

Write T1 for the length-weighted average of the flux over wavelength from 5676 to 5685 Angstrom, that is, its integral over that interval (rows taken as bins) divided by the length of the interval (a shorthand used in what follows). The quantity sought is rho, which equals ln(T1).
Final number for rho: 4.43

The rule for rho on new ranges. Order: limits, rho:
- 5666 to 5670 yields 4.41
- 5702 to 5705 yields 4.41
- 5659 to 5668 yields 4.41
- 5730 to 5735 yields 4.44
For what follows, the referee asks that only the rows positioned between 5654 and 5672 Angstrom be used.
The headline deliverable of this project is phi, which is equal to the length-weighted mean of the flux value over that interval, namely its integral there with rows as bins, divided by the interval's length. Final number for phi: 82.2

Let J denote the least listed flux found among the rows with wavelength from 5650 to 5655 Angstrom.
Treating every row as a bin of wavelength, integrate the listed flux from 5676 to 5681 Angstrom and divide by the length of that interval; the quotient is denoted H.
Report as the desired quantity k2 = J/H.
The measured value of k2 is 1.00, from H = 83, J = 82.8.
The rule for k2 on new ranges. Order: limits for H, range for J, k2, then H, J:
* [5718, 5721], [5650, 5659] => 0.94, 87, 81.12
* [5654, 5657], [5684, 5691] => 1.01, 82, 83.33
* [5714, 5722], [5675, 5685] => 0.95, 87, 82.19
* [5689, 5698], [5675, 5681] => 0.98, 84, 82.19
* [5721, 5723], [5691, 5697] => 0.95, 87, 83.4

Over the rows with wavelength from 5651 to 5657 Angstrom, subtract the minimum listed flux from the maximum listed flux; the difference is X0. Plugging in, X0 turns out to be 2.3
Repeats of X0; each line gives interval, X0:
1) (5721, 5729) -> 0.7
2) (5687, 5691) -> 0.4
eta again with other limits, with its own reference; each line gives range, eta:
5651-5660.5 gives 0.002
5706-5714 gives -0.004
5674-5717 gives 0.007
